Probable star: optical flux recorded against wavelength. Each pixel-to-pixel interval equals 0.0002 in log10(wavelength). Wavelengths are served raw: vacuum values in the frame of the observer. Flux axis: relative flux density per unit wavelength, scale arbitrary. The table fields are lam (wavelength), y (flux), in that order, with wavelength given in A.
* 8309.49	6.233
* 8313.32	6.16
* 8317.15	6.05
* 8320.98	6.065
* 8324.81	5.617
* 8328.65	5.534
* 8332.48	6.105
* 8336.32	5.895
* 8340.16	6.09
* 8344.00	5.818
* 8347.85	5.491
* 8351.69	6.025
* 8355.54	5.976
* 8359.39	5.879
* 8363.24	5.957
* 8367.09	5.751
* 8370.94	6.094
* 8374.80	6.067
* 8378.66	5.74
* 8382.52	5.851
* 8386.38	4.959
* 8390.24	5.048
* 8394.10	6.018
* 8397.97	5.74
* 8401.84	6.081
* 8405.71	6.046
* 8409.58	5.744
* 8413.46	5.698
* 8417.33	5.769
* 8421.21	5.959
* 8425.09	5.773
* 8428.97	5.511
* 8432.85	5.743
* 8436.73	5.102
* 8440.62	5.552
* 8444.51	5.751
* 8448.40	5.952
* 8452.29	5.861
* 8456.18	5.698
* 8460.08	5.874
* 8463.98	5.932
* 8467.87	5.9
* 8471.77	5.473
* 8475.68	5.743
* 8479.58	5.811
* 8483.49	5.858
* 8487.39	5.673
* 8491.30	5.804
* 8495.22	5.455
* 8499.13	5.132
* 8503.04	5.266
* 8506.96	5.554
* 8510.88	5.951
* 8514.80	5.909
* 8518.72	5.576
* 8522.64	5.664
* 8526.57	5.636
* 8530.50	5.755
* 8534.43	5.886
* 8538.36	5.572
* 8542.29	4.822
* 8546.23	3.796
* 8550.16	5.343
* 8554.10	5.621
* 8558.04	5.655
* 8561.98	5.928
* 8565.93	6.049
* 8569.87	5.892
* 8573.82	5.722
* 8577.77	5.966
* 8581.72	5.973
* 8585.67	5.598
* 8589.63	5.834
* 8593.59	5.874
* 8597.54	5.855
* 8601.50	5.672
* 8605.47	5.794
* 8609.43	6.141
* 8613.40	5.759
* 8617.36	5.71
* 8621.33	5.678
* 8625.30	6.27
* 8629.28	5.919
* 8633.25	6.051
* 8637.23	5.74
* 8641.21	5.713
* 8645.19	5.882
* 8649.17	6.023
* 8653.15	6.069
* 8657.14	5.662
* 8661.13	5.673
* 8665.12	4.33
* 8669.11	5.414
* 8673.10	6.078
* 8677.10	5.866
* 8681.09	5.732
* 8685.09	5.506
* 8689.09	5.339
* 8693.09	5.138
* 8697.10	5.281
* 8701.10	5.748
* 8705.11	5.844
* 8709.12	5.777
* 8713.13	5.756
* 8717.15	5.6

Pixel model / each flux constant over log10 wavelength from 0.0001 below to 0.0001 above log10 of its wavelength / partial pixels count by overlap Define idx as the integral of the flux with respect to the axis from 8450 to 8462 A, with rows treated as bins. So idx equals 70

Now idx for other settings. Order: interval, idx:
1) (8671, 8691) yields 114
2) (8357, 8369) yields 70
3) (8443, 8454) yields 64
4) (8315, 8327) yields 71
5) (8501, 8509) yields 43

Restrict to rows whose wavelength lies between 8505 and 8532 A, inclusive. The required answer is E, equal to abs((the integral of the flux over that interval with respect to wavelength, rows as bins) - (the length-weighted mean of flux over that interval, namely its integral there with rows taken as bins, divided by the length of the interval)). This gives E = 149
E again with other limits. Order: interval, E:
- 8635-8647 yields 64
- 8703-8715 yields 64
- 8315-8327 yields 65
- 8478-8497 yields 103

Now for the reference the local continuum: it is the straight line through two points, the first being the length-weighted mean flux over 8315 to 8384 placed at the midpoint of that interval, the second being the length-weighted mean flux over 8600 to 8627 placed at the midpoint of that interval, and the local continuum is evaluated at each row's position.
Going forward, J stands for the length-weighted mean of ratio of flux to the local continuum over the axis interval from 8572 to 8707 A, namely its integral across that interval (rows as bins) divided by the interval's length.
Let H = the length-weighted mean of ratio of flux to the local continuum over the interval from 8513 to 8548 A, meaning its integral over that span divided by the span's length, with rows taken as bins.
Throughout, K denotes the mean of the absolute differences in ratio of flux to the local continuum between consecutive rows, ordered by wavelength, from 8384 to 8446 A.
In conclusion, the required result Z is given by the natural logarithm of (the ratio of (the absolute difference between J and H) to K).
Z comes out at 0.16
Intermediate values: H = 0.92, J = 0.978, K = 0.049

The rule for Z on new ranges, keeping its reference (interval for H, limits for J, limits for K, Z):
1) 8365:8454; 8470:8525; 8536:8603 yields -1.36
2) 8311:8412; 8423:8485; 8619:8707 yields -1.12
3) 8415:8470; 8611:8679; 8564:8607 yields -1.39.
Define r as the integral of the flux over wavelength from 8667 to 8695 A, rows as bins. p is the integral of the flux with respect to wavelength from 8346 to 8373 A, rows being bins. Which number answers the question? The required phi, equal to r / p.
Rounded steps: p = 158.9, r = 156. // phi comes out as 0.98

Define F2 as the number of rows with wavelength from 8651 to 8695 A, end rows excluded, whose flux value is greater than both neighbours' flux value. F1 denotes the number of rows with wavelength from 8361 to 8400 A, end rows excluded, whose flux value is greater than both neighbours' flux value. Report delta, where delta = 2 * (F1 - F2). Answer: 2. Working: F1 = 3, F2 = 2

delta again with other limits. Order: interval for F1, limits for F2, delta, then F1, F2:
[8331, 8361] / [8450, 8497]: -2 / 2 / 3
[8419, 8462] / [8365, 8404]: -2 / 2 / 3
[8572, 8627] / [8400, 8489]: -4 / 3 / 5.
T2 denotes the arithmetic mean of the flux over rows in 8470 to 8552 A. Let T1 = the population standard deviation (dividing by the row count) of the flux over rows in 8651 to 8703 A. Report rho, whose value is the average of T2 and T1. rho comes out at 2.98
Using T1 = 0.44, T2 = 5.51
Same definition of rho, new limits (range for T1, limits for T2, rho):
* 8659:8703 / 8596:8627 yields 3.15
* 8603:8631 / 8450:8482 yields 3.00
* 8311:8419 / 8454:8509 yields 2.97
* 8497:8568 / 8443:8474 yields 3.16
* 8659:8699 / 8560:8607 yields 3.15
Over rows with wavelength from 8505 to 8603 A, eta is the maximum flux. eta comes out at 6.049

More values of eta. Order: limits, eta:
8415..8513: 5.959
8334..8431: 6.094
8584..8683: 6.27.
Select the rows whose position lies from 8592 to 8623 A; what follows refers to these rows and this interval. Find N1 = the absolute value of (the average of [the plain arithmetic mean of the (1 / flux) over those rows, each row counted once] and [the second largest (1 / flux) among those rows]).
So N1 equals 0.174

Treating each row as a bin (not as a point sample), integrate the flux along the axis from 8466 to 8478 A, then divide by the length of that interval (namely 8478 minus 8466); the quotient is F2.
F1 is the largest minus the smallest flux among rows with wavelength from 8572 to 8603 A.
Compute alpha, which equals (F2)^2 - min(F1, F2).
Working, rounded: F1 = 0.4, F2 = 5.71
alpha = 32.2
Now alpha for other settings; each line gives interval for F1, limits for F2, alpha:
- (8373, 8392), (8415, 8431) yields 32.0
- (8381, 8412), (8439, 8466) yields 32.6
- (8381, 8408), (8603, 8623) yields 32.7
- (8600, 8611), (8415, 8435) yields 32.5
